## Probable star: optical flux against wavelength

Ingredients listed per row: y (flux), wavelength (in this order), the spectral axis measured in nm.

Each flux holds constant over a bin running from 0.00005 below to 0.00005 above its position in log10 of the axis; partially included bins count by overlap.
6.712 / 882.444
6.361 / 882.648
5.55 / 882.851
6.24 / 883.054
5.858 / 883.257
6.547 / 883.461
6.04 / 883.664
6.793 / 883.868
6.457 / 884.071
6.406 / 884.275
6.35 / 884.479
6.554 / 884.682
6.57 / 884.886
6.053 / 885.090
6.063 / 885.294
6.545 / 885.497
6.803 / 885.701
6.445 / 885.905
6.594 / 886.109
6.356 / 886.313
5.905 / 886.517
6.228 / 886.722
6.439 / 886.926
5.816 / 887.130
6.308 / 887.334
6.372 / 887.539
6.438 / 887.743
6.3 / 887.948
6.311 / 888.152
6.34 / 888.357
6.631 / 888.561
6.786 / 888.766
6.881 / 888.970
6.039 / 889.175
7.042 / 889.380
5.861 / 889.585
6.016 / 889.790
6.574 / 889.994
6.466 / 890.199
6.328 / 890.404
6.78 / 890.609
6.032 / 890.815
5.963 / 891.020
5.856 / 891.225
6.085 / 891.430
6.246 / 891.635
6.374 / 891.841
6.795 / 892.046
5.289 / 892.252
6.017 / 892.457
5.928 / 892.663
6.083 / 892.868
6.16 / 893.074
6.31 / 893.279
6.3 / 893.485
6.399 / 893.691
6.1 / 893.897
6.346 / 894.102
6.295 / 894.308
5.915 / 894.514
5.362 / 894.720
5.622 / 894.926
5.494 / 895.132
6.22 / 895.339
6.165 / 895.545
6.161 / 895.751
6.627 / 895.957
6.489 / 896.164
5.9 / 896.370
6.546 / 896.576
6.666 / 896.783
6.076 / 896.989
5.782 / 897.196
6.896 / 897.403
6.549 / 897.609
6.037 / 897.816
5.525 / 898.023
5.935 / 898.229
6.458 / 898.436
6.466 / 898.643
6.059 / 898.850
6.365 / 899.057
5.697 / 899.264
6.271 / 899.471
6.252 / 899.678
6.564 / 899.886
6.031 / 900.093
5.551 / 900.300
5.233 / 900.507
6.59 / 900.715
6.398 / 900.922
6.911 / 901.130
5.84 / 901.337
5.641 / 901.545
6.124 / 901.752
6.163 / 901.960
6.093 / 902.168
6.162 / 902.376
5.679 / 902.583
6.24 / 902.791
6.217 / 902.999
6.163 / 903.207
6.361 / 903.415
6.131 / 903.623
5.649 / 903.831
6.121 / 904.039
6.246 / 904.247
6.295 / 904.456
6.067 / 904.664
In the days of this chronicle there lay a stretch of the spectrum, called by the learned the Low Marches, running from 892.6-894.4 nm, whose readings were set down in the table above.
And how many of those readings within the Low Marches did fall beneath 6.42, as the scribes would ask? 9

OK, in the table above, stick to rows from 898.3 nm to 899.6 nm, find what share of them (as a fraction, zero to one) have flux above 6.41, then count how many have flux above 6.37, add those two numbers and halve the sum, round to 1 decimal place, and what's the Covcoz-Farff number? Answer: 1.2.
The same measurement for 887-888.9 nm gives 2.2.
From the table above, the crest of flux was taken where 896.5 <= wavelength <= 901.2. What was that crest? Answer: 6.911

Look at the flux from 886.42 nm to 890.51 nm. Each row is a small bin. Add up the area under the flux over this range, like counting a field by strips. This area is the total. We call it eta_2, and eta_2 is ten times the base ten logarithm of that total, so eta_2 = 14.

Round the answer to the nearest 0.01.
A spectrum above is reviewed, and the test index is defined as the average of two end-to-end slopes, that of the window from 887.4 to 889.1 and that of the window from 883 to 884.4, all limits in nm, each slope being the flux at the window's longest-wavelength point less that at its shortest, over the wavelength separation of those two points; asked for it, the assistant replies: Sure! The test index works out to 0.25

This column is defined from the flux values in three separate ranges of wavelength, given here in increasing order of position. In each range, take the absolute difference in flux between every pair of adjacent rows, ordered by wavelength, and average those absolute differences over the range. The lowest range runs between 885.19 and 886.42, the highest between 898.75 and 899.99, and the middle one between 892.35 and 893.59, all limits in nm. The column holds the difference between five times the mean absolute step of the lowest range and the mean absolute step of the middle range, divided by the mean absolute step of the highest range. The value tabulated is 3.7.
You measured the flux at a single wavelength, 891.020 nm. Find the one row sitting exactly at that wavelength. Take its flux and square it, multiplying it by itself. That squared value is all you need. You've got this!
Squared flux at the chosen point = 35.6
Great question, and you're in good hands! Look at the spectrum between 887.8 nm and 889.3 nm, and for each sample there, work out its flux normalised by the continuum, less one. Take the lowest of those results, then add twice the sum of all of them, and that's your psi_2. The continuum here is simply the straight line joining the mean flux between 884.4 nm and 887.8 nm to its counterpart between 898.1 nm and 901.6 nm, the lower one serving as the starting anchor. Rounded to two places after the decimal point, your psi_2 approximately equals 0.32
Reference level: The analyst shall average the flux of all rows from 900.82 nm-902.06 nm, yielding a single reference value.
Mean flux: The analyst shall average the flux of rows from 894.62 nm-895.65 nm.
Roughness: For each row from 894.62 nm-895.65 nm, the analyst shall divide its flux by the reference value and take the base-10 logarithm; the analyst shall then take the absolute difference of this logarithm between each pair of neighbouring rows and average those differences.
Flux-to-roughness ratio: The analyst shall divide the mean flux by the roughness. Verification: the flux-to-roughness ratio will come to 261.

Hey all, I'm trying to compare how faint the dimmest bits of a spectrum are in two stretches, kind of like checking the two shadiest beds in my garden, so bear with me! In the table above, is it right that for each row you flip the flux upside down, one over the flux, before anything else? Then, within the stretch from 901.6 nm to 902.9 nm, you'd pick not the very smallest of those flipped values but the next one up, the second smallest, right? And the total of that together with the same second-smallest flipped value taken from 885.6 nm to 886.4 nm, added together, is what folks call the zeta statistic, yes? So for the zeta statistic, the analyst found 0.3139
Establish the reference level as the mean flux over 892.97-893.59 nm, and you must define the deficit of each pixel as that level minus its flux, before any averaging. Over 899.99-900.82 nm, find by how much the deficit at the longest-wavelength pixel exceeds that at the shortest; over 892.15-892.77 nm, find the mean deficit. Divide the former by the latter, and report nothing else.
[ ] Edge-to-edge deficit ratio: -1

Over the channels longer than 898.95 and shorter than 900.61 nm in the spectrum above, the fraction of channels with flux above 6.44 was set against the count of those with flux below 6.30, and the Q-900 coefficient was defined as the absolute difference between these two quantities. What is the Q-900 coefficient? 5.9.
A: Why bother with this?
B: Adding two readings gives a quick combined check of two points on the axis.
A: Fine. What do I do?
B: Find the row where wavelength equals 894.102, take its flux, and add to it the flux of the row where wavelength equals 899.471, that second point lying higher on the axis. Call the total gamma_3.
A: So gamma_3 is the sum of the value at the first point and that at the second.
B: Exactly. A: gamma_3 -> 12.6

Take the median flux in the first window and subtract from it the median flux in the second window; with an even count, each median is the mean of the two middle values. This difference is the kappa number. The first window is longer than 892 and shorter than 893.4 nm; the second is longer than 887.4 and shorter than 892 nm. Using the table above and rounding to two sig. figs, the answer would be -0.25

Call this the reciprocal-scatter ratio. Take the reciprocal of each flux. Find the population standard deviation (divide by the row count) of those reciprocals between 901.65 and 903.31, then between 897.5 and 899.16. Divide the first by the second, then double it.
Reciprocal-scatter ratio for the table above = 1.1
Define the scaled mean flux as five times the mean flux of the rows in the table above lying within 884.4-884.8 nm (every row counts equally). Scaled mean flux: 32.3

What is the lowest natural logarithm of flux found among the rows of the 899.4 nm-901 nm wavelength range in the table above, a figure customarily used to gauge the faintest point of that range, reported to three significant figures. 1.65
